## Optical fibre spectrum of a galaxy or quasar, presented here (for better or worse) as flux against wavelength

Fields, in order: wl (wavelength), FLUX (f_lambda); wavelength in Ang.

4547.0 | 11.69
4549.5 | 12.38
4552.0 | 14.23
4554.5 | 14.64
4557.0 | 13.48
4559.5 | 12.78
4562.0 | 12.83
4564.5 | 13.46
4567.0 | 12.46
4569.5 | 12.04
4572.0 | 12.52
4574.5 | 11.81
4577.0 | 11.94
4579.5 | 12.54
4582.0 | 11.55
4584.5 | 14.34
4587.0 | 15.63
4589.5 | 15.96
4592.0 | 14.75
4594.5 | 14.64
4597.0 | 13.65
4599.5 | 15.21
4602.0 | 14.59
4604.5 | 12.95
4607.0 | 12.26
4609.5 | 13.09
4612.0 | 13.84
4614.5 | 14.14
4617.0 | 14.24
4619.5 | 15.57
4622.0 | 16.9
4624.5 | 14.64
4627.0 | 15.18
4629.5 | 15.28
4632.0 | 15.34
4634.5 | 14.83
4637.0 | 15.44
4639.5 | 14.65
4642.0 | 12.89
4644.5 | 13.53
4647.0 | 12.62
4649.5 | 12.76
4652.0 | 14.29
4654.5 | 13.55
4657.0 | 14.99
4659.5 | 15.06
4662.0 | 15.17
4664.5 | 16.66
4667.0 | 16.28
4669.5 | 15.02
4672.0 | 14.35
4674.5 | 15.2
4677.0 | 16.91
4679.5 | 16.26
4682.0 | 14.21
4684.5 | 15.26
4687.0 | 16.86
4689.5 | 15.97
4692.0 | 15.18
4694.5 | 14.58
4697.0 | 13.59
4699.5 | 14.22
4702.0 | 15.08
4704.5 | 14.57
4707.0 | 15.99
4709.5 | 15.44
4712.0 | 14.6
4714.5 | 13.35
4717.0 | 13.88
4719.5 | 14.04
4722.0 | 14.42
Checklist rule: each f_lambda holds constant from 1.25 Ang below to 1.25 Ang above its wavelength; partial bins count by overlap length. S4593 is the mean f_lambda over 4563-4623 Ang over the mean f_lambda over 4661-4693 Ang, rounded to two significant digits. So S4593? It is 0.88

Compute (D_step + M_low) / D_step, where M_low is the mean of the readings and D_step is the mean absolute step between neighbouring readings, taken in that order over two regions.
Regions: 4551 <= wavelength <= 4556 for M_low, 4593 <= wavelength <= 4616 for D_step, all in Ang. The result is 16.6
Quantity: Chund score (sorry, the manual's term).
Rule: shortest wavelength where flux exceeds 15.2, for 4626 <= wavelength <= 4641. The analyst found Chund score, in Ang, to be 4629.5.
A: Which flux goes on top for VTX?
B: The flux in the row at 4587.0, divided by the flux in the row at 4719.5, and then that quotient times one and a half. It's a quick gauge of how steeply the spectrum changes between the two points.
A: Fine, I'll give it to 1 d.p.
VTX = 1.7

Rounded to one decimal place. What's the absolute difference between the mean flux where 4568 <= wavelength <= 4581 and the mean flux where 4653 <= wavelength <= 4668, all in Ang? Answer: 3.1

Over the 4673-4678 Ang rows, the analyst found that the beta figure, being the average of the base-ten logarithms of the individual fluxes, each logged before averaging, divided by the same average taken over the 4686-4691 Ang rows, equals 0.99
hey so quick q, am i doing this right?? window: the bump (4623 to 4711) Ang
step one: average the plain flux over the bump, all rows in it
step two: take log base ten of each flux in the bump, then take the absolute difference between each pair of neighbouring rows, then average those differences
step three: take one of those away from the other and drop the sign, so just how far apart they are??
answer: 14.89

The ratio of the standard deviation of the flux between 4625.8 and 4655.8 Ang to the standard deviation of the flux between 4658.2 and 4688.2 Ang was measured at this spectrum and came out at 1.13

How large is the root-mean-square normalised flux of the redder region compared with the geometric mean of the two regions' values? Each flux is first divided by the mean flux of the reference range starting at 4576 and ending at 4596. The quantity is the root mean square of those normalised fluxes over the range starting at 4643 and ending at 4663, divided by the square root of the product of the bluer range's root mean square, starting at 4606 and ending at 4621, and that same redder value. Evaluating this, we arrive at 1.00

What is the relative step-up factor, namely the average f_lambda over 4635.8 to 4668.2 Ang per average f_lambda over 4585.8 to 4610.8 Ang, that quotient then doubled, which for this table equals 2.03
